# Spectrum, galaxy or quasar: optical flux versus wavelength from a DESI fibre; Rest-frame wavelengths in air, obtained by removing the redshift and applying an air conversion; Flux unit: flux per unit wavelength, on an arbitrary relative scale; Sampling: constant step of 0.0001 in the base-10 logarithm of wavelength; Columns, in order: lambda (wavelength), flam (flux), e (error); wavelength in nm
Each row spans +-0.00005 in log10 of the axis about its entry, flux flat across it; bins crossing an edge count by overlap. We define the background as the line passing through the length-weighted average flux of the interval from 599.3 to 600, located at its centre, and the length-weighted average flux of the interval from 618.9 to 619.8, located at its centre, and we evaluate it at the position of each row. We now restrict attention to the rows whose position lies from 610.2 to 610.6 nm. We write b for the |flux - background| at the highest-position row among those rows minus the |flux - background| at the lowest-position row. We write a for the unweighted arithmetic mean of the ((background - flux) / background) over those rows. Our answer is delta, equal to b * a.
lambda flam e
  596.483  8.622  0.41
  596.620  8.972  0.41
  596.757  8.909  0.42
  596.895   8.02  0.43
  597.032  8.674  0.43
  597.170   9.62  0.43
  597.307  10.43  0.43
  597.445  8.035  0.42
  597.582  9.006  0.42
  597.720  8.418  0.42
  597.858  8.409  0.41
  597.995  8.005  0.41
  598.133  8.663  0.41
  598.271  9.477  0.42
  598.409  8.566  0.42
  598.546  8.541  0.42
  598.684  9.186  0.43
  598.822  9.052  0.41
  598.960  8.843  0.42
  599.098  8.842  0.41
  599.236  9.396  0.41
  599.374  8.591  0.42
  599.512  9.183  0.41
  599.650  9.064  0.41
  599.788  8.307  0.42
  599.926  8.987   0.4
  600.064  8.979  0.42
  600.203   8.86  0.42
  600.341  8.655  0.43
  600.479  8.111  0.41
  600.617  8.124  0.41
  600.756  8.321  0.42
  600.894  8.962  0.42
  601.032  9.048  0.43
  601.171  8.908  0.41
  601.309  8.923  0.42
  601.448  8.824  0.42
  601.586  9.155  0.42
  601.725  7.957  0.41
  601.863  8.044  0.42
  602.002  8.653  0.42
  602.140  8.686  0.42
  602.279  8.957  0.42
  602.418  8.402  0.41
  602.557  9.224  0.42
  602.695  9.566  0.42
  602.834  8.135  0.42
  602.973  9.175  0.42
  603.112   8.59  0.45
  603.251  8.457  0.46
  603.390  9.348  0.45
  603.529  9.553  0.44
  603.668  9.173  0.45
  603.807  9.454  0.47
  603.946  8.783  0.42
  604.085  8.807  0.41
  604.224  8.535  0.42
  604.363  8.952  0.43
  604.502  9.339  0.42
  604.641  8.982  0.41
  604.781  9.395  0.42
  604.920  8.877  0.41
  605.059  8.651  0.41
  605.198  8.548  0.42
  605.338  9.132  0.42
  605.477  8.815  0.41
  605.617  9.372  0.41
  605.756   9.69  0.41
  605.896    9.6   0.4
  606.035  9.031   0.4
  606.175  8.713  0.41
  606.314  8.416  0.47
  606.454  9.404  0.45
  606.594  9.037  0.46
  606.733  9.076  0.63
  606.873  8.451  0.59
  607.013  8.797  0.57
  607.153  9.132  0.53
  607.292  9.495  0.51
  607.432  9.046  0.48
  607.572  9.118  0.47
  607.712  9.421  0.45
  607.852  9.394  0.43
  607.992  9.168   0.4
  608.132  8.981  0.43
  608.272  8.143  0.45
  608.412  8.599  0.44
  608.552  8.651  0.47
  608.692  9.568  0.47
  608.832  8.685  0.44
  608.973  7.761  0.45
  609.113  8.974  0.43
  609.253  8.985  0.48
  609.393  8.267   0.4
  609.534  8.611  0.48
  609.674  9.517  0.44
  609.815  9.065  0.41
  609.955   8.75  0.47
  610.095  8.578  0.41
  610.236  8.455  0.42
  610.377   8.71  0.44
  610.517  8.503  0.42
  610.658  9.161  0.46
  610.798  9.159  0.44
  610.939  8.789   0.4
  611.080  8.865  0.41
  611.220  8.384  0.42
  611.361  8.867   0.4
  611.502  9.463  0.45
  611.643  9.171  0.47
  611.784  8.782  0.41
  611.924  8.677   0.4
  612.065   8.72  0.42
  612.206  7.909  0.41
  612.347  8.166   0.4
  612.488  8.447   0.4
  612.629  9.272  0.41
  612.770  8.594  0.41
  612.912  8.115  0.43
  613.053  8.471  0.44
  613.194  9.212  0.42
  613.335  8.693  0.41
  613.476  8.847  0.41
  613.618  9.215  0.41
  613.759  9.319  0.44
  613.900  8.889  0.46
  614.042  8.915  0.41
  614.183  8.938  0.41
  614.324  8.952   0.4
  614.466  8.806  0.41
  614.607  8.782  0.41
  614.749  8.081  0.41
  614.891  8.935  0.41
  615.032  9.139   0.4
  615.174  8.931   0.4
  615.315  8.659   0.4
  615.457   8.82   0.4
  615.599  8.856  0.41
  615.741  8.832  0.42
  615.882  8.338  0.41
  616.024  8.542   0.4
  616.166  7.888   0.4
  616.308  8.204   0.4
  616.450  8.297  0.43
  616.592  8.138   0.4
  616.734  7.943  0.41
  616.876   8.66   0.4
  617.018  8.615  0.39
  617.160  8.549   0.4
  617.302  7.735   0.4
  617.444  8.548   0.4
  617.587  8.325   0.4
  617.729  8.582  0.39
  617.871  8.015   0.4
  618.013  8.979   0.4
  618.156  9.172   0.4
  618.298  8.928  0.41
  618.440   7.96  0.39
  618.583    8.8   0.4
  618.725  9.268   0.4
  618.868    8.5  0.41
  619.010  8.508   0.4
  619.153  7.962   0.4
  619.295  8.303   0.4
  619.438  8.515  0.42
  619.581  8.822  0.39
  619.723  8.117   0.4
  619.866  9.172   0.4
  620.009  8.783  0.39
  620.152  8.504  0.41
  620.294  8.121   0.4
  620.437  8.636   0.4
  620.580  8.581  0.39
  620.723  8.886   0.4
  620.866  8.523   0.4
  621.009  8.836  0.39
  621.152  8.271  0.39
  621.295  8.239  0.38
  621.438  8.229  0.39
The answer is -0.0002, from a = 0.004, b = -0.05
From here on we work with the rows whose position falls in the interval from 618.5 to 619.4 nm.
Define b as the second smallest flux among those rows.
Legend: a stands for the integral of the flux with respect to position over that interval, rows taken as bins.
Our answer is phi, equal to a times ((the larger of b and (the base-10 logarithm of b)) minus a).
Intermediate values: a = 7.7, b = 8.303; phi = 4.7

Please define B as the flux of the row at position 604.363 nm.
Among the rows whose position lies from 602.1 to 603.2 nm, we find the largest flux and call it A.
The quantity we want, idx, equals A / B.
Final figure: 1.07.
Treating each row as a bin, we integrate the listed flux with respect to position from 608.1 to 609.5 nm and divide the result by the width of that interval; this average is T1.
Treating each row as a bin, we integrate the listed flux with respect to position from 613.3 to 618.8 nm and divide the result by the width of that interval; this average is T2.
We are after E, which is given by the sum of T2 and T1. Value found 17.3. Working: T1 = 8.65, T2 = 8.64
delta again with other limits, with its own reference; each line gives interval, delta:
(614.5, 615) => -0.0021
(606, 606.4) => 0.0003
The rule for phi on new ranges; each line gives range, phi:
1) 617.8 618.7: 1.6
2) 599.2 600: 10.4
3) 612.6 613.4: 10.5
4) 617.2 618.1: 3.6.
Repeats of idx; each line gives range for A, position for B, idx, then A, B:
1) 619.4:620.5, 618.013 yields 1.02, 9.172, 8.979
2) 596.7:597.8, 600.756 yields 1.25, 10.43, 8.321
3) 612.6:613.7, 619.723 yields 1.14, 9.272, 8.117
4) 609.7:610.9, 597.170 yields 0.95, 9.161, 9.62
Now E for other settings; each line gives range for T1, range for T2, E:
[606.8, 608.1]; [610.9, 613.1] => 17.8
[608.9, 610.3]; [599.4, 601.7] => 17.5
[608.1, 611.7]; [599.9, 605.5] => 17.6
